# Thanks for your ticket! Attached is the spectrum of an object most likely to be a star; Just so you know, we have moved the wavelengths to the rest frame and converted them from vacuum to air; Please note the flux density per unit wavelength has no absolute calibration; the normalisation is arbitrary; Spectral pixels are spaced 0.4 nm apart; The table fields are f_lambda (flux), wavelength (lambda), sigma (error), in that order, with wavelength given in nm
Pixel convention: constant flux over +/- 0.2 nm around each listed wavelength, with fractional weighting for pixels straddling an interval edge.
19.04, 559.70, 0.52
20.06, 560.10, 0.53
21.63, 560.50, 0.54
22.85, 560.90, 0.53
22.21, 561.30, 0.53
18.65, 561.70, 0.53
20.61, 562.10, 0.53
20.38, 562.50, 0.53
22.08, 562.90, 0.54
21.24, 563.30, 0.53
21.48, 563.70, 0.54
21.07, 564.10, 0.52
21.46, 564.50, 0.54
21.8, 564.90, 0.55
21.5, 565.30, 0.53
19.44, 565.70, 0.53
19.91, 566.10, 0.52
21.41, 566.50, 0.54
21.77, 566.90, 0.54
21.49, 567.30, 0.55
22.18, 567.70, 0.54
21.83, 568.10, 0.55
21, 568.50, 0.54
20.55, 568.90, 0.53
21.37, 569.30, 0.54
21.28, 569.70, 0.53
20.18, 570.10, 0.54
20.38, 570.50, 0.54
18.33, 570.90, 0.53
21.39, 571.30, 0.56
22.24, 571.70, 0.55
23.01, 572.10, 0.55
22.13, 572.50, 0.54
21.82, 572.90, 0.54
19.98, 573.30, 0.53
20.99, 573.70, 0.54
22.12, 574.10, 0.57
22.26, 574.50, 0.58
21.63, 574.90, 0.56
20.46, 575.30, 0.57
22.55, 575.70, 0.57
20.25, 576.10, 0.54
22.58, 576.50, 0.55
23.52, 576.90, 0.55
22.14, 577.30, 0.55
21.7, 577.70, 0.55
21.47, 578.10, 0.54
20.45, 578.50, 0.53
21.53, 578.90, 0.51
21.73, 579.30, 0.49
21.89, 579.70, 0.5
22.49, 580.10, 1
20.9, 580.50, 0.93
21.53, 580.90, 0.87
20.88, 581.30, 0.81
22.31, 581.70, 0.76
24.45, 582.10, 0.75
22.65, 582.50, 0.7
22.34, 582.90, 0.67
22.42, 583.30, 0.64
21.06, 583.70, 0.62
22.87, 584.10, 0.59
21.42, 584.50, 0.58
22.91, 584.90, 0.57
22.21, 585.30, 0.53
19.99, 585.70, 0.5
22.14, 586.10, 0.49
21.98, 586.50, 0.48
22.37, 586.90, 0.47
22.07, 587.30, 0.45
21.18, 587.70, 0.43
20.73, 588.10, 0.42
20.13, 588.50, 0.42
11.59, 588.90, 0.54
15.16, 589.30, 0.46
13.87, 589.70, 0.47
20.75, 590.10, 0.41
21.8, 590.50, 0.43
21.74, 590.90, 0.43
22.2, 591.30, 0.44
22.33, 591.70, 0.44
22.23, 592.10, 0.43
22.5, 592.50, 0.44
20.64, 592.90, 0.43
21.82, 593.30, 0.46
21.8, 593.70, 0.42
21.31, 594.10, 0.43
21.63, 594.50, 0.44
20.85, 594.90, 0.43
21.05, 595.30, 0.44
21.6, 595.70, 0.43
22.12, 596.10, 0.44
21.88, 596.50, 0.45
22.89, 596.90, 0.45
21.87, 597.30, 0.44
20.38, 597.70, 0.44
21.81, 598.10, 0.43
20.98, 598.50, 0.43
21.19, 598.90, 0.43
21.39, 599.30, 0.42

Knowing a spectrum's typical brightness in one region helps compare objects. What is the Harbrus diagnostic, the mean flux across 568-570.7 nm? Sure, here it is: 20.9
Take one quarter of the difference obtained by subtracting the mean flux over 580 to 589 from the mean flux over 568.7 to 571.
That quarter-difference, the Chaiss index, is -0.27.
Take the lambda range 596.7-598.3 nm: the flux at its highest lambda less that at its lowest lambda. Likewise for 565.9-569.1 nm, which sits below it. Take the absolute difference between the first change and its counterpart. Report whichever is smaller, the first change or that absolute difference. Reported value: -1.1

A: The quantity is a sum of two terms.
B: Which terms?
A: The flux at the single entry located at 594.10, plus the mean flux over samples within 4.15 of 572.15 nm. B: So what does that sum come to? 42.5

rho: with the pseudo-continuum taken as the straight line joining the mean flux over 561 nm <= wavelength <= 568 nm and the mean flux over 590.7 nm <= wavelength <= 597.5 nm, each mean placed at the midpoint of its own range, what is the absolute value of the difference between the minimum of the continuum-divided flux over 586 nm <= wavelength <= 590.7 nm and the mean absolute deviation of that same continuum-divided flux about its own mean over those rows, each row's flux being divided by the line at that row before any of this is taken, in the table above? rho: 0.397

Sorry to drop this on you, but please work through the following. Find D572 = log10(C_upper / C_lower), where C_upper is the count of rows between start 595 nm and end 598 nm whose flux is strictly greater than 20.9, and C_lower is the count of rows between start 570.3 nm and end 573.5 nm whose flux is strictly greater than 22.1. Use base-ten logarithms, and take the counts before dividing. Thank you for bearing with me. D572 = 0.30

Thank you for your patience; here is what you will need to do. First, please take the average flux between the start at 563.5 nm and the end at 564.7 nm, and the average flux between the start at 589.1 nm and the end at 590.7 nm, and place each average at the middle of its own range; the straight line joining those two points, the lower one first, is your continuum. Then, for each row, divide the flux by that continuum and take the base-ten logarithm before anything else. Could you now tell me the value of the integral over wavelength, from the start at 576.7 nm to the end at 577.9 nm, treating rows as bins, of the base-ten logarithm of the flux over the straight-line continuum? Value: 0.07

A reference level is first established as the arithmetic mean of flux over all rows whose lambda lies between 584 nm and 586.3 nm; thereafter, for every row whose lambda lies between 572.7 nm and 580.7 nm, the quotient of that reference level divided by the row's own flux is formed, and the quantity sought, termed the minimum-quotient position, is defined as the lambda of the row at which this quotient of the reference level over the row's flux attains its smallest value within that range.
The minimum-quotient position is 576.90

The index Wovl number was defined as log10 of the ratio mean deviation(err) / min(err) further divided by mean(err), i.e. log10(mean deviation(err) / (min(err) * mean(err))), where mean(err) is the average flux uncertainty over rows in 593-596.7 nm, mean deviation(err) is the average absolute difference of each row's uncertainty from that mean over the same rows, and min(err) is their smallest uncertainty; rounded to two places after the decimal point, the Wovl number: -1.30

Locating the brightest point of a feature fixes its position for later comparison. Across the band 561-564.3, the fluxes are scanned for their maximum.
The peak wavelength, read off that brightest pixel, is 561.30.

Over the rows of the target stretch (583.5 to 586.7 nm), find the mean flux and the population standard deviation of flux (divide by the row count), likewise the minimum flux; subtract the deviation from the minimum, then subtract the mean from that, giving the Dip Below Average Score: -2.7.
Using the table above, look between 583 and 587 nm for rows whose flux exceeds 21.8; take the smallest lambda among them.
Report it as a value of 583.30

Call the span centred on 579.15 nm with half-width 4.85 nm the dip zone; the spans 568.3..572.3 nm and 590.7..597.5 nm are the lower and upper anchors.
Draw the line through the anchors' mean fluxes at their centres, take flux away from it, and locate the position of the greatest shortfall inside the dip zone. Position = 576.10 nm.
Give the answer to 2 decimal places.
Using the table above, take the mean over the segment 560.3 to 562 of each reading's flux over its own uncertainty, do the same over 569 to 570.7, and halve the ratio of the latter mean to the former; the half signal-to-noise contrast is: 0.48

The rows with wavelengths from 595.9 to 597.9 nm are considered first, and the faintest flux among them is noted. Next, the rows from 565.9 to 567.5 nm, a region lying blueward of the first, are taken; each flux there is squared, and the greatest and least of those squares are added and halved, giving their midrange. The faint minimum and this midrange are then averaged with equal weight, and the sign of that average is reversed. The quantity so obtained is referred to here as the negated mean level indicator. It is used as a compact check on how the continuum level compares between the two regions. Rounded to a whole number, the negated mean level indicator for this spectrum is -228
